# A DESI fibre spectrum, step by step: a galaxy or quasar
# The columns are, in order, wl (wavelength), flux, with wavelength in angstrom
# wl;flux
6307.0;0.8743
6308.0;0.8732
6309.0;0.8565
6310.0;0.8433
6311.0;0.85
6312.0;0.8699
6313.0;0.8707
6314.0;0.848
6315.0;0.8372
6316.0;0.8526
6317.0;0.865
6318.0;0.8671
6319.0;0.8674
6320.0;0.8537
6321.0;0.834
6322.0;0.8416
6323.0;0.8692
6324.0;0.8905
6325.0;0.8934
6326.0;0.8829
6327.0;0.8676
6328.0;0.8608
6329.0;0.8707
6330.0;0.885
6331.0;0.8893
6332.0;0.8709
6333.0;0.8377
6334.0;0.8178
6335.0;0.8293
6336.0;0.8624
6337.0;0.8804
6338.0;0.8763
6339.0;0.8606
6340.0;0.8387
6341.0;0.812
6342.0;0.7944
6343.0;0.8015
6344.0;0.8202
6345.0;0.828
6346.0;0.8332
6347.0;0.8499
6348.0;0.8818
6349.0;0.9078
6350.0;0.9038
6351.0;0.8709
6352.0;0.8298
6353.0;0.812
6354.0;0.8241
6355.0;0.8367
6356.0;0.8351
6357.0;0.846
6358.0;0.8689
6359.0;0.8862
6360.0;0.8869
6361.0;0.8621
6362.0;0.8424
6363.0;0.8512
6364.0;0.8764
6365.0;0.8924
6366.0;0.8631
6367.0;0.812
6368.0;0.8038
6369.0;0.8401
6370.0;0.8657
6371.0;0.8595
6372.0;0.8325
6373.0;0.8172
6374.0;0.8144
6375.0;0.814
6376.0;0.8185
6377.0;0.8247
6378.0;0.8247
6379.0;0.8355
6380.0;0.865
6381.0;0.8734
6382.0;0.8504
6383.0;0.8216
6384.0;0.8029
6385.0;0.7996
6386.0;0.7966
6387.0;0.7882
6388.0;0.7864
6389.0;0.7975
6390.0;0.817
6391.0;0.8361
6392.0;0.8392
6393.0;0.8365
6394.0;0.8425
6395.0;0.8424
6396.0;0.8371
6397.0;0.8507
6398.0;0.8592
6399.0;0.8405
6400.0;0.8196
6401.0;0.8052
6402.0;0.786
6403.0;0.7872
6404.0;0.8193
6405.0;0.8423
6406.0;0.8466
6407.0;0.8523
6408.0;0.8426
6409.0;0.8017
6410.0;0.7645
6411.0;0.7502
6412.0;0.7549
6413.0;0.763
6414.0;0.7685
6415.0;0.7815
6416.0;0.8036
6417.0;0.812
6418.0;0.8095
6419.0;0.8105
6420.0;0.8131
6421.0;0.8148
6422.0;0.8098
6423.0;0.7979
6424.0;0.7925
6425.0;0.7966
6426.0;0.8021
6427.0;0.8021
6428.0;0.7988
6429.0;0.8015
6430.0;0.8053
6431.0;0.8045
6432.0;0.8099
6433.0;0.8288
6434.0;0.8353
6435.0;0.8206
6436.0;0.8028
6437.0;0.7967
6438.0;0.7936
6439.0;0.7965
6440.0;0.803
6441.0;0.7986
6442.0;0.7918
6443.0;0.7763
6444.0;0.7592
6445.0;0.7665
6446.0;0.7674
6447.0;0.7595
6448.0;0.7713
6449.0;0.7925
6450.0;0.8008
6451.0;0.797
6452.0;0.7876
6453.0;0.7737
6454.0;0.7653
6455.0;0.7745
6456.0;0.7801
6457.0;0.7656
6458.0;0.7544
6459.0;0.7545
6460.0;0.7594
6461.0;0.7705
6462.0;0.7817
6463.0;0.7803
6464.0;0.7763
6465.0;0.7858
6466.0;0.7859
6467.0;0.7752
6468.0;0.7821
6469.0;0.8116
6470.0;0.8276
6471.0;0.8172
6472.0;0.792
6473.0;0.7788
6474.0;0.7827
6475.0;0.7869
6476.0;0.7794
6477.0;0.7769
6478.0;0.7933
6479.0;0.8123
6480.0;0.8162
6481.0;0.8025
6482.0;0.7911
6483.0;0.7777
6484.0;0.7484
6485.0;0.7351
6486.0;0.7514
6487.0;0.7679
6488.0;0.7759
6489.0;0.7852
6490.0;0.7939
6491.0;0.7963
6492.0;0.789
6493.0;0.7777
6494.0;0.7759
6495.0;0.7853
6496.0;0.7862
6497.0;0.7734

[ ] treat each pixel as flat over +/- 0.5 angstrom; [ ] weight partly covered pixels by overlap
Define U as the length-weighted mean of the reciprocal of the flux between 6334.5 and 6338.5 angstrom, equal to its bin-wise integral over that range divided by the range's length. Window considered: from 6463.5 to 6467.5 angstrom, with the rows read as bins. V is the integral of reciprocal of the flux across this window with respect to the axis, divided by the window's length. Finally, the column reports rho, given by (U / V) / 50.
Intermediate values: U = 1.16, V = 1.28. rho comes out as 0.0181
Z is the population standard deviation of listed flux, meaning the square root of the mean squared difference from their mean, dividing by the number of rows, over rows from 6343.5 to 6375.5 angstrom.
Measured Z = 0.0286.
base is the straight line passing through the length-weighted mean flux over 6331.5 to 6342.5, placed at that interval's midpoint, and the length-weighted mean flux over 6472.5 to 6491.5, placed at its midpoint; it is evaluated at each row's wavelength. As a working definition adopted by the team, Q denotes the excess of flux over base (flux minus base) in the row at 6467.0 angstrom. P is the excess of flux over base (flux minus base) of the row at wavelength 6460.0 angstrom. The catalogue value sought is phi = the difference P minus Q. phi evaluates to -0.019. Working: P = -0.032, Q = -0.013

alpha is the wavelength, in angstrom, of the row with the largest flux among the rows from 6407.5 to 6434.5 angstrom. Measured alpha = 6408.0 angstrom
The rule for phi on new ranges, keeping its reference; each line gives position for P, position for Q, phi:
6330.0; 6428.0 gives 0.044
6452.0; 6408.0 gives -0.036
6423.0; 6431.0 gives -0.010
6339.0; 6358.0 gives -0.016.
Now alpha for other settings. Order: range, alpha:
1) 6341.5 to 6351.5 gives 6349.0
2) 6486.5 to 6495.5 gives 6491.0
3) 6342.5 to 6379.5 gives 6349.0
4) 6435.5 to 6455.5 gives 6440.0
